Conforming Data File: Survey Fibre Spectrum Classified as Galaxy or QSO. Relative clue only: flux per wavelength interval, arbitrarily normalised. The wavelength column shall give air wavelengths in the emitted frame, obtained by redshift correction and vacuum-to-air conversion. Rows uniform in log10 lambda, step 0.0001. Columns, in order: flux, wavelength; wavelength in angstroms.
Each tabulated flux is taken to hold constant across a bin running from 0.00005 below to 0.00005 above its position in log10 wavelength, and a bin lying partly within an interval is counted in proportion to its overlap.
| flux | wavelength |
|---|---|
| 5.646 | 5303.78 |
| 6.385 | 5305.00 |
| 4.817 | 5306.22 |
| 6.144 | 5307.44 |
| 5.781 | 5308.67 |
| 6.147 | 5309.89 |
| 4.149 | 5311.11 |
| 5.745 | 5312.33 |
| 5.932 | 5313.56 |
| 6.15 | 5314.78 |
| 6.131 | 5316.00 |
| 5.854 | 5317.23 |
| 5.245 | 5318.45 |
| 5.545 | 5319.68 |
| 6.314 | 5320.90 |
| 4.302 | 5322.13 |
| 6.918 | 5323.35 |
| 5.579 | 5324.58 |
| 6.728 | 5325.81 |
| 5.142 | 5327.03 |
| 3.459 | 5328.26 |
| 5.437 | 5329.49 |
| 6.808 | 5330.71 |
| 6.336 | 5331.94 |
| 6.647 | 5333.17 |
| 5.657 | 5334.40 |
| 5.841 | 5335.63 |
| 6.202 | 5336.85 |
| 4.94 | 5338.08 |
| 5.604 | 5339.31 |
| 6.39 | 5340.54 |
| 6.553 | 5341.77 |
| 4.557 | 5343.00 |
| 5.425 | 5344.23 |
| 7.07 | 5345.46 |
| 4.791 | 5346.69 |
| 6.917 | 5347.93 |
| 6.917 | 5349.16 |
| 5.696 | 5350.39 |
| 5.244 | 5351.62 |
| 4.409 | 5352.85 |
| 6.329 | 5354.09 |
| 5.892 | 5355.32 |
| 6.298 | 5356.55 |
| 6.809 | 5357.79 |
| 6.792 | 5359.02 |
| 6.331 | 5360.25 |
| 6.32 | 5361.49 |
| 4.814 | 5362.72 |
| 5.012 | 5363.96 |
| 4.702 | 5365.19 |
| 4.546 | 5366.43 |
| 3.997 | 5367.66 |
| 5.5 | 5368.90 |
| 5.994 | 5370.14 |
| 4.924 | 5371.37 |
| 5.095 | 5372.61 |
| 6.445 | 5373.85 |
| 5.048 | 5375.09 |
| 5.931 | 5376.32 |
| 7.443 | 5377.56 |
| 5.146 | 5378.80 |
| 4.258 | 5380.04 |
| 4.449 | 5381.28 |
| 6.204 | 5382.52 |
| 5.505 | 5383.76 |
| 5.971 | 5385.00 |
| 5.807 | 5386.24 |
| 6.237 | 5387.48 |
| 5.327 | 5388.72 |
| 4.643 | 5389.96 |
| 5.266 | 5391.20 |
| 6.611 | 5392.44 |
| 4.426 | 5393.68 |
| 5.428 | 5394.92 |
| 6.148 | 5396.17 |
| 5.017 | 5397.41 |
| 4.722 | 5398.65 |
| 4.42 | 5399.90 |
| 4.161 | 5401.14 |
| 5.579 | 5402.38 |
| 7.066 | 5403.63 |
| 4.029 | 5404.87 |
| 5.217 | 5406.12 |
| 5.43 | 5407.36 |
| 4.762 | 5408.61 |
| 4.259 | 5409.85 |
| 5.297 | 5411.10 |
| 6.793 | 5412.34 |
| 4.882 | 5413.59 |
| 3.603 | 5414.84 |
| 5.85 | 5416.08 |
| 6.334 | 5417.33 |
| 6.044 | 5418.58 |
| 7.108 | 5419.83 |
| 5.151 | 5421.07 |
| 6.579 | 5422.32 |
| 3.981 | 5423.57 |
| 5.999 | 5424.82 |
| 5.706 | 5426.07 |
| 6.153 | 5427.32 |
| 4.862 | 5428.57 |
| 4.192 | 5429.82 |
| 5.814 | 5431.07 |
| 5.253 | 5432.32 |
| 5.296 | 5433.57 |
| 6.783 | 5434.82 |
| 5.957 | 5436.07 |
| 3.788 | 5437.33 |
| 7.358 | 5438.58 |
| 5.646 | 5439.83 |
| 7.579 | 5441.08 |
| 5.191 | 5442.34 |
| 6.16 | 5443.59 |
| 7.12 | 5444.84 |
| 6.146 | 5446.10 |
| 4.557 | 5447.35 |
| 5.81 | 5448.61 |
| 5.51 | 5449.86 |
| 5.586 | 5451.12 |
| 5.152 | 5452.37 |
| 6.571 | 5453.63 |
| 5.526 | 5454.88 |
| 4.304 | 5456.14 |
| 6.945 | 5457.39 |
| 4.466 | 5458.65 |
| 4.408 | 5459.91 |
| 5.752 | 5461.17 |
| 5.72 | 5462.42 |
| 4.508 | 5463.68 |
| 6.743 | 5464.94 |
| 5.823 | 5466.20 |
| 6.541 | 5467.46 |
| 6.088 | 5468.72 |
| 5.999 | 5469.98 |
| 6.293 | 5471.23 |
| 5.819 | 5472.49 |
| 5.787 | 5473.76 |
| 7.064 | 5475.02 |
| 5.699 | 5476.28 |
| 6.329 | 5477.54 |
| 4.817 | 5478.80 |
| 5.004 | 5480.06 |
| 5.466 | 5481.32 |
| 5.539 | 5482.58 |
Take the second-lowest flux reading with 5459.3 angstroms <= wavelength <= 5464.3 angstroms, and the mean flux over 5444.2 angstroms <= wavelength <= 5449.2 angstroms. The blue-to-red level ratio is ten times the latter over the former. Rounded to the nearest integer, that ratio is 13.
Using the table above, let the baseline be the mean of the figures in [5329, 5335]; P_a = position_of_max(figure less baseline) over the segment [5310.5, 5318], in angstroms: 5314.78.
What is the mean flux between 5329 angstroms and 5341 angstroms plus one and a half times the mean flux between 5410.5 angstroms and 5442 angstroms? 14.5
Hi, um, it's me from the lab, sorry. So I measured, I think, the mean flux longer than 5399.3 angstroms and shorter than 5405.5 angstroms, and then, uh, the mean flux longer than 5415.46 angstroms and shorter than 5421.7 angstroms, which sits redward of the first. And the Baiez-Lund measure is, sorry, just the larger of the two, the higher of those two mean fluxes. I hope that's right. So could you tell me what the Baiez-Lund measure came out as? 6.10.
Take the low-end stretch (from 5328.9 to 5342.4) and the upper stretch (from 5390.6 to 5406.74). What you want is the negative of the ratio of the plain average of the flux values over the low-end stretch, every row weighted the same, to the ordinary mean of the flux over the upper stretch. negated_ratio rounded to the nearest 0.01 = -1.15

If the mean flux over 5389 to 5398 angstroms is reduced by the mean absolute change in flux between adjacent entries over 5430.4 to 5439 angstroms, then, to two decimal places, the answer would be 3.92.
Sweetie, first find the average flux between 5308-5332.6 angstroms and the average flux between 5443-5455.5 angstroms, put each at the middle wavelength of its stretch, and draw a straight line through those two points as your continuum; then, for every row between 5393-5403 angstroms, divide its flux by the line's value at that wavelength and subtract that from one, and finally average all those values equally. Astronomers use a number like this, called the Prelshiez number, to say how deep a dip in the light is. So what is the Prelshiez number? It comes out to 0.13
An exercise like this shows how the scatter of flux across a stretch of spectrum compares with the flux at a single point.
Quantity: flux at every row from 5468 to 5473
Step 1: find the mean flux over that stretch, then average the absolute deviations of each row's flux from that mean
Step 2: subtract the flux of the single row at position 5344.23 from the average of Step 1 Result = -5.3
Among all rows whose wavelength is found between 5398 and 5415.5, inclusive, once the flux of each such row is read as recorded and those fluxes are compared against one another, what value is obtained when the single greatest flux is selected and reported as 7.066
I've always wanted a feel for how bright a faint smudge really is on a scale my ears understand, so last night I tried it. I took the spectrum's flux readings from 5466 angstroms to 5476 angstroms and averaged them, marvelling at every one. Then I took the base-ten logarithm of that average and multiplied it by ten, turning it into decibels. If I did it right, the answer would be 7.91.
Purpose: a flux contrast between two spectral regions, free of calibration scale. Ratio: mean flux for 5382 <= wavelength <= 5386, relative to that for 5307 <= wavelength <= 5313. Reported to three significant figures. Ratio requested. 1.05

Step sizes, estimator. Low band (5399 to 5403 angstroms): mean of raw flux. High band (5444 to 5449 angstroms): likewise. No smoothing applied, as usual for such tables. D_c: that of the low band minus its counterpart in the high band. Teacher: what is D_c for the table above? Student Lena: -1.2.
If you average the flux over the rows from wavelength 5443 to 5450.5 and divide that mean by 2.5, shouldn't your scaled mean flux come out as 2.35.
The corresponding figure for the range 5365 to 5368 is 1.77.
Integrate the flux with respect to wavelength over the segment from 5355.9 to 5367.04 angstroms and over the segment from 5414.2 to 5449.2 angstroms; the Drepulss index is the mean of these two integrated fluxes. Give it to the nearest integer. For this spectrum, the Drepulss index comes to 132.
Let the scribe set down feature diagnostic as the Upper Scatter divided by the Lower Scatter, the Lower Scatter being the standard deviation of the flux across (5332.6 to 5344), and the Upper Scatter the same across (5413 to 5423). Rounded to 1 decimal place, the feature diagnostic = 1.5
